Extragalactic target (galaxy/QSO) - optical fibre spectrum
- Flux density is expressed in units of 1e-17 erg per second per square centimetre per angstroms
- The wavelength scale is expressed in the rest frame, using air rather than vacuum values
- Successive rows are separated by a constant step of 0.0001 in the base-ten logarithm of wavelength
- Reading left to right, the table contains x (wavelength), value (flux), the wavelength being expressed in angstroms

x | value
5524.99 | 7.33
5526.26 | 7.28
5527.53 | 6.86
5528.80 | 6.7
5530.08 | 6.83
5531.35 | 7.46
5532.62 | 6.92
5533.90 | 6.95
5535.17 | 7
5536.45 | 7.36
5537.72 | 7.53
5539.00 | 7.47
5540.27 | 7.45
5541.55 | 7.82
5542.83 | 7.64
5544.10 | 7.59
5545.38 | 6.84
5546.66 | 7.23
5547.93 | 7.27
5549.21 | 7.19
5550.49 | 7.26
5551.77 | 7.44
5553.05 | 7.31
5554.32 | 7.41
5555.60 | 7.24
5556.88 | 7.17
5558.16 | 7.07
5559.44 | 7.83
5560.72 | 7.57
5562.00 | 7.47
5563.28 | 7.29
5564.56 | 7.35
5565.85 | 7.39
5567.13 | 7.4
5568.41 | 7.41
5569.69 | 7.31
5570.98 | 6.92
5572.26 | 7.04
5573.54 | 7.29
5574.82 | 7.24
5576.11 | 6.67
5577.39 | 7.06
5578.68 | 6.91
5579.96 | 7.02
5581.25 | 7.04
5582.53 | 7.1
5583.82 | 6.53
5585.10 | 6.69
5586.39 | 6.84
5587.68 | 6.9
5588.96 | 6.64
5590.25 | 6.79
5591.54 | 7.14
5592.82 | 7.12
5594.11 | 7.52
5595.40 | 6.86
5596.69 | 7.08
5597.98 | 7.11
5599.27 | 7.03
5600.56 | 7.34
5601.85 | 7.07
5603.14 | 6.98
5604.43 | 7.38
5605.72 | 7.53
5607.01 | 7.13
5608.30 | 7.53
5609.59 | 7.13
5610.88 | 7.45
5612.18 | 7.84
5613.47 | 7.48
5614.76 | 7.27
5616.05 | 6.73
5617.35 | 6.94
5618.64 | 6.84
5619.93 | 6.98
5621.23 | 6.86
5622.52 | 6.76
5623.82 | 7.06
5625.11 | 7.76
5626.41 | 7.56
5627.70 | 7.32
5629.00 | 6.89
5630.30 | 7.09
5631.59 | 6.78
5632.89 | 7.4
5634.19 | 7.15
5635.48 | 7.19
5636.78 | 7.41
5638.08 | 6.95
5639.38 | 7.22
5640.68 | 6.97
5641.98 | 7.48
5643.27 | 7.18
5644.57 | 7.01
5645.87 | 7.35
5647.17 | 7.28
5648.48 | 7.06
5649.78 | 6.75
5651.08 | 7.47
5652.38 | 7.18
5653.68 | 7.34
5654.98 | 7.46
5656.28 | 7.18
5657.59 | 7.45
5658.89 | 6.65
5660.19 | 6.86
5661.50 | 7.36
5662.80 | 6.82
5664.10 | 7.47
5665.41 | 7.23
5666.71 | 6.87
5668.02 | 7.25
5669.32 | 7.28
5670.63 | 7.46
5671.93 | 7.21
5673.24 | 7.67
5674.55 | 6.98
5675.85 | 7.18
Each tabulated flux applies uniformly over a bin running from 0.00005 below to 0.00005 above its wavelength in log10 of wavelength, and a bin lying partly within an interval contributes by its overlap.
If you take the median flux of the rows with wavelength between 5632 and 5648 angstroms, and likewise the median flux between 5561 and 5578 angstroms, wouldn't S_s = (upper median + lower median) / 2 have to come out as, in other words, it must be 7.25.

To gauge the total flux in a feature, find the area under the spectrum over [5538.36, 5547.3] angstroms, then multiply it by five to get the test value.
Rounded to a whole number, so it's 332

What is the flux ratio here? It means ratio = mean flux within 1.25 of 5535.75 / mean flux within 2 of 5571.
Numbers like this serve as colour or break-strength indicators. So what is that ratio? 1.01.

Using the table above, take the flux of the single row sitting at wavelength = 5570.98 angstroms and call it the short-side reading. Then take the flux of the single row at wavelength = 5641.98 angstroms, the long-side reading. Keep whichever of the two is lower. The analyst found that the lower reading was 6.92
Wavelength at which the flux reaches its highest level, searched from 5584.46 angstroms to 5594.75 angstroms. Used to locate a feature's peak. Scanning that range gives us 5594.11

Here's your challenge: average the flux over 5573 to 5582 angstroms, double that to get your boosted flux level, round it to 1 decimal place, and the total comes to 14.1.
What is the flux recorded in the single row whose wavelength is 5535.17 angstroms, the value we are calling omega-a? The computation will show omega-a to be 7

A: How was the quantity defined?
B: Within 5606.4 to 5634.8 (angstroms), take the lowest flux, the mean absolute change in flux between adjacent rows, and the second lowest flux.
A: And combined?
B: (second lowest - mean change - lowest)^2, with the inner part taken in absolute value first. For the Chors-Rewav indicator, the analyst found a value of 0.079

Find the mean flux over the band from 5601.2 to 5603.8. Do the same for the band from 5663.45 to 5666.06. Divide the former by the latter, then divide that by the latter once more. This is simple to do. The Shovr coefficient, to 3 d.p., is 0.130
